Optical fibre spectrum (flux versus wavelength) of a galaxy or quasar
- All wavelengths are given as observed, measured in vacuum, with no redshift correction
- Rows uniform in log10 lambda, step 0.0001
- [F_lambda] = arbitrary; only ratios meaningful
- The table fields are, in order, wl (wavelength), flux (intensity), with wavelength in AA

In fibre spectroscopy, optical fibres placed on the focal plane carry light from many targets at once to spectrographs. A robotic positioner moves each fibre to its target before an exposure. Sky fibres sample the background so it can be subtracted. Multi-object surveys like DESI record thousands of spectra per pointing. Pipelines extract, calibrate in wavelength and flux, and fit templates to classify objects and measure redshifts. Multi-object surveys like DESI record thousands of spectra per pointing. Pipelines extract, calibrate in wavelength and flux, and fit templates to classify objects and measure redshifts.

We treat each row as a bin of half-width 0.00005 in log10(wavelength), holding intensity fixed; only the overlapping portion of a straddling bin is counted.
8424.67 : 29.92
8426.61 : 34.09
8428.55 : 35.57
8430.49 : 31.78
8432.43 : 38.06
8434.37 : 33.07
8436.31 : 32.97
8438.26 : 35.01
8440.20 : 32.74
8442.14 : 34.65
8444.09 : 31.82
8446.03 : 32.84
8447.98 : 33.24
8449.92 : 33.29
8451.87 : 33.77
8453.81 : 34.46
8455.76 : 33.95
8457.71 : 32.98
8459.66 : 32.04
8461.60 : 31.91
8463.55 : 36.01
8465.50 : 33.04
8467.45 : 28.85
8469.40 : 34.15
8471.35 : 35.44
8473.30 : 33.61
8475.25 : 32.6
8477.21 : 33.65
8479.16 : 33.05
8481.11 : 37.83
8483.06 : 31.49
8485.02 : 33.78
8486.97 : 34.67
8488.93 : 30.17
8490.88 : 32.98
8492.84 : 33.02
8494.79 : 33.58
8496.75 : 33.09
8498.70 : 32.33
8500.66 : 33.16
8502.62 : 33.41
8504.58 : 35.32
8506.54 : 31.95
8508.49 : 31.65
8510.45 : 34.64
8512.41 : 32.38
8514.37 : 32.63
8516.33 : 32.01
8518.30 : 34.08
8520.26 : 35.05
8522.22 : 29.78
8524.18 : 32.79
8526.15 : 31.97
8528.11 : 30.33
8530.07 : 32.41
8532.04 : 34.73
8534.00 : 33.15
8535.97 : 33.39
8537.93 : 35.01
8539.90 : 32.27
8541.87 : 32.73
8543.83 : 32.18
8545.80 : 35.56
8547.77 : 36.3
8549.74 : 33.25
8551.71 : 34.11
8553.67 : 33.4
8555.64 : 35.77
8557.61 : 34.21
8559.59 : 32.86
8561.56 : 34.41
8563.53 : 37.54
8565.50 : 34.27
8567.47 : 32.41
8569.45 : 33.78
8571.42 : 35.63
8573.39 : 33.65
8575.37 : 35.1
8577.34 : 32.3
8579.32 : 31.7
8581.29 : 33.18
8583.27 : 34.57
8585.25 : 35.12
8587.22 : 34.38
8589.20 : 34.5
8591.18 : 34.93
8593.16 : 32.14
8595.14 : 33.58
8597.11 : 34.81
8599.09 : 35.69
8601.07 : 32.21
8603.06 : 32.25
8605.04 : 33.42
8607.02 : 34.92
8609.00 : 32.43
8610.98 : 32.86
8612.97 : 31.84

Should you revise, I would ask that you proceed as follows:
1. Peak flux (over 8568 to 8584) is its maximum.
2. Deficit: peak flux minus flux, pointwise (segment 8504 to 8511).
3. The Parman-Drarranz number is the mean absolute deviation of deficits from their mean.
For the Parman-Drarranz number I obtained 1.6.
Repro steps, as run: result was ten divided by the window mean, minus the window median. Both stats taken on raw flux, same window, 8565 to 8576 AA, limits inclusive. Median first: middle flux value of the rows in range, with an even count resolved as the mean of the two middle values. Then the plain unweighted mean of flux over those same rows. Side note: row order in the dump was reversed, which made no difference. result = -33.7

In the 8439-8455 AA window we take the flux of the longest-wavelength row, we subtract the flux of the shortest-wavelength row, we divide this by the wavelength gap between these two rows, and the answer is 0.13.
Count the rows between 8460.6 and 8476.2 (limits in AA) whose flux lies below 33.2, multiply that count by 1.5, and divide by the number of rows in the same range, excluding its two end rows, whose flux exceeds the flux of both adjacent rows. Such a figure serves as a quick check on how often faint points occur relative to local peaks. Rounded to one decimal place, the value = 3.0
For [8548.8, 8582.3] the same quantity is 1.5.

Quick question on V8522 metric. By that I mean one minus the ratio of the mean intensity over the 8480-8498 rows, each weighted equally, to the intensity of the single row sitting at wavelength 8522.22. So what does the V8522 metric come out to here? -0.12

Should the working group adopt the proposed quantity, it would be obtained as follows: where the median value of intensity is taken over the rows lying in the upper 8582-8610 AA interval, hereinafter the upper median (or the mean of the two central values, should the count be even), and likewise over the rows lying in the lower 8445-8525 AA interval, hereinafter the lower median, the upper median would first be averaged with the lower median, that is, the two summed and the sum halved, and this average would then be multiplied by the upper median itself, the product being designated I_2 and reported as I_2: 1163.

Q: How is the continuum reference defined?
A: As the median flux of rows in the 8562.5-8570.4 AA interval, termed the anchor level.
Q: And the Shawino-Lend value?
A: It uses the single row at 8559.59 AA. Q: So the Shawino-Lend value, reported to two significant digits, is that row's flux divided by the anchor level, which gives 0.97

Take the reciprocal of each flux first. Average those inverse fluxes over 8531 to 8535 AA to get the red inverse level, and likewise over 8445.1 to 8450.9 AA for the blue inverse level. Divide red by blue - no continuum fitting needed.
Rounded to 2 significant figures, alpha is 0.98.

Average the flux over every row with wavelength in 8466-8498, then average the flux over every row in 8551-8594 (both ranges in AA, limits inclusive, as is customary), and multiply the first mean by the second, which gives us 1133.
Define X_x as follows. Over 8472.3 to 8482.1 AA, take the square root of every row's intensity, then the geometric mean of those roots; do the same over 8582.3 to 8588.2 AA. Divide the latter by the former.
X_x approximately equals 1.01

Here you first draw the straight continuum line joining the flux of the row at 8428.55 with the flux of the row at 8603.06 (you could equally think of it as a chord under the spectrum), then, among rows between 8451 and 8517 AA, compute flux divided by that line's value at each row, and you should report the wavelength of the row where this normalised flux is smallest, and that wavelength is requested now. 8467.45 AA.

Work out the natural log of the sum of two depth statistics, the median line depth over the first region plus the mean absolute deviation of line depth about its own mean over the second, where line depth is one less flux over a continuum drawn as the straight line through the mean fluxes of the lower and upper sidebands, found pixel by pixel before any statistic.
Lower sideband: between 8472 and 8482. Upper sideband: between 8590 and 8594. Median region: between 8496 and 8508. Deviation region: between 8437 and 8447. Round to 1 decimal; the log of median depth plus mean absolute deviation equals -2.8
